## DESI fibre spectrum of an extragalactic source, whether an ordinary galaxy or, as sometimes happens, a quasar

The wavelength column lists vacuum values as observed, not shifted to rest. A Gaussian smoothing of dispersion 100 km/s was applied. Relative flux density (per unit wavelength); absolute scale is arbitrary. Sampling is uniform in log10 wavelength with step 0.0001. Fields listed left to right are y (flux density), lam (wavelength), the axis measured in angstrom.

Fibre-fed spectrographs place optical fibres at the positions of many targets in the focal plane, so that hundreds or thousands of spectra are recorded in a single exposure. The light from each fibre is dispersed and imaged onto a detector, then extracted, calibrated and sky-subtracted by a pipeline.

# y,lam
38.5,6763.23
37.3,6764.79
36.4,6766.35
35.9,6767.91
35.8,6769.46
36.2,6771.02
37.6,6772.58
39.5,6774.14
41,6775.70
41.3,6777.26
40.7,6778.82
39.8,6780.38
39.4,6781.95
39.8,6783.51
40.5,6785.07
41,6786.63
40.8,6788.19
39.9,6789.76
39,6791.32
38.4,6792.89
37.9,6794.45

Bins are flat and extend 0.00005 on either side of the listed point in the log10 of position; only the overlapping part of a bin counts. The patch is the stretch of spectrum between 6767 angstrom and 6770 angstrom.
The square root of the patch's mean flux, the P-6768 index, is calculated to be 6.0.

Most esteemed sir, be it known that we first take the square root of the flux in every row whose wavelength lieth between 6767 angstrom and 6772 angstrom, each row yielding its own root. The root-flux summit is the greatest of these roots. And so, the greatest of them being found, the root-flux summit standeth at 6.02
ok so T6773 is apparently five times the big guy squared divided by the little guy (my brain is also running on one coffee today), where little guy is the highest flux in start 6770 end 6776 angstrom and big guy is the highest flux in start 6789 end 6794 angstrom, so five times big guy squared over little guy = 194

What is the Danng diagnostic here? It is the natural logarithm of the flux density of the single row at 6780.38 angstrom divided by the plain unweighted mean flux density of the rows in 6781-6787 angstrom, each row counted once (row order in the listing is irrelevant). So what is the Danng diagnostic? -0.01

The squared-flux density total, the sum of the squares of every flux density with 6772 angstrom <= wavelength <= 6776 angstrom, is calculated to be 4655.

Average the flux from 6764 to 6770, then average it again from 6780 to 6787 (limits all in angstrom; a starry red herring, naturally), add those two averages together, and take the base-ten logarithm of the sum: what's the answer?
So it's 1.88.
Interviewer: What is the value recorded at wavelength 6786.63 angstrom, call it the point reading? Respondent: 41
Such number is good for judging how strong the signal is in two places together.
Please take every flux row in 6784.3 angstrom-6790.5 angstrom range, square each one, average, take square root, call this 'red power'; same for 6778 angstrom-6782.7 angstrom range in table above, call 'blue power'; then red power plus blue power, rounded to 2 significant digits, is 81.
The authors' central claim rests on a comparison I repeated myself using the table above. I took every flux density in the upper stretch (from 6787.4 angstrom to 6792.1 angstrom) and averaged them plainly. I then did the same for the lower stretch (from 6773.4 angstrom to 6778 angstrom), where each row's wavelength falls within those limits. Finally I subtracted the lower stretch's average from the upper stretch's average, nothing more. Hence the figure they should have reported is -1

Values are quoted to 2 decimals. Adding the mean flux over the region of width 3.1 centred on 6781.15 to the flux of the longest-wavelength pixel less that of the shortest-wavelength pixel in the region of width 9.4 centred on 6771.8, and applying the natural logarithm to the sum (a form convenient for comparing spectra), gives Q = 3.80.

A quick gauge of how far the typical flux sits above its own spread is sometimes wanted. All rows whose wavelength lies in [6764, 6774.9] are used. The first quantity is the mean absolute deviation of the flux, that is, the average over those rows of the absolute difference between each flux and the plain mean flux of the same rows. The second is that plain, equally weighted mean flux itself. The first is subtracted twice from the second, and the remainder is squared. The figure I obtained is 1221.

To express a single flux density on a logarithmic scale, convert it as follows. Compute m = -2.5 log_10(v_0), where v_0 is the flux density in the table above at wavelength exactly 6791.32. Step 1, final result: -3.98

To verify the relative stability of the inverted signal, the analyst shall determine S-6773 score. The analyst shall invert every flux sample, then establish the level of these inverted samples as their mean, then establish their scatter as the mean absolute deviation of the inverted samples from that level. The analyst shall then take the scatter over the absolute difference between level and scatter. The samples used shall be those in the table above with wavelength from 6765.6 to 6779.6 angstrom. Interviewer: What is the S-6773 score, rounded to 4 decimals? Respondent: 0.0572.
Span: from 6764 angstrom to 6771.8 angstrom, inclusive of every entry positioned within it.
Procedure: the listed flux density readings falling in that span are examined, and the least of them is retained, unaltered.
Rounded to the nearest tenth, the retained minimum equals 35.8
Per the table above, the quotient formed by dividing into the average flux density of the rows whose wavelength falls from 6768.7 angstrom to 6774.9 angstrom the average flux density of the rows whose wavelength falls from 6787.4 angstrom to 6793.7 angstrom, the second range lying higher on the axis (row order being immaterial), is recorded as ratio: 0.94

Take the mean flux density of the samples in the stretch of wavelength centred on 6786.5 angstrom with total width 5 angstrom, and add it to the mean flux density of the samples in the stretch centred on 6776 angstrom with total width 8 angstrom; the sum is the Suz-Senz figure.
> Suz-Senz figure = 80.8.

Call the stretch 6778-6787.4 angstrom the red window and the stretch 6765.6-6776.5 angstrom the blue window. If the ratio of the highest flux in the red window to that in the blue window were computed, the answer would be 1.00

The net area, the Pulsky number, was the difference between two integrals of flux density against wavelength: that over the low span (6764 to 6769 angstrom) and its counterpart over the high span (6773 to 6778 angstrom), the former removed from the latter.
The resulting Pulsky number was 19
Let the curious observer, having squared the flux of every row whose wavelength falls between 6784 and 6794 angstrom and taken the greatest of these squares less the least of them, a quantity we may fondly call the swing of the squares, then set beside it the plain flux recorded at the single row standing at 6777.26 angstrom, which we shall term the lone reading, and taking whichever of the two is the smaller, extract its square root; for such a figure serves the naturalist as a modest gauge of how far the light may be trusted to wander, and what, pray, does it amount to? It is 6.43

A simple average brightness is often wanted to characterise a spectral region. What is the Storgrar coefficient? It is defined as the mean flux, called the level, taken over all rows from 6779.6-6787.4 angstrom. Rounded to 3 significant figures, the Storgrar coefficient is 40.1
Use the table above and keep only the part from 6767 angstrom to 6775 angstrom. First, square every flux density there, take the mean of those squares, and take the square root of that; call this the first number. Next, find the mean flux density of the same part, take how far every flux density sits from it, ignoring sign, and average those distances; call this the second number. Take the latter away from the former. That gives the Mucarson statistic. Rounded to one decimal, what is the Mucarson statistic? 35.8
